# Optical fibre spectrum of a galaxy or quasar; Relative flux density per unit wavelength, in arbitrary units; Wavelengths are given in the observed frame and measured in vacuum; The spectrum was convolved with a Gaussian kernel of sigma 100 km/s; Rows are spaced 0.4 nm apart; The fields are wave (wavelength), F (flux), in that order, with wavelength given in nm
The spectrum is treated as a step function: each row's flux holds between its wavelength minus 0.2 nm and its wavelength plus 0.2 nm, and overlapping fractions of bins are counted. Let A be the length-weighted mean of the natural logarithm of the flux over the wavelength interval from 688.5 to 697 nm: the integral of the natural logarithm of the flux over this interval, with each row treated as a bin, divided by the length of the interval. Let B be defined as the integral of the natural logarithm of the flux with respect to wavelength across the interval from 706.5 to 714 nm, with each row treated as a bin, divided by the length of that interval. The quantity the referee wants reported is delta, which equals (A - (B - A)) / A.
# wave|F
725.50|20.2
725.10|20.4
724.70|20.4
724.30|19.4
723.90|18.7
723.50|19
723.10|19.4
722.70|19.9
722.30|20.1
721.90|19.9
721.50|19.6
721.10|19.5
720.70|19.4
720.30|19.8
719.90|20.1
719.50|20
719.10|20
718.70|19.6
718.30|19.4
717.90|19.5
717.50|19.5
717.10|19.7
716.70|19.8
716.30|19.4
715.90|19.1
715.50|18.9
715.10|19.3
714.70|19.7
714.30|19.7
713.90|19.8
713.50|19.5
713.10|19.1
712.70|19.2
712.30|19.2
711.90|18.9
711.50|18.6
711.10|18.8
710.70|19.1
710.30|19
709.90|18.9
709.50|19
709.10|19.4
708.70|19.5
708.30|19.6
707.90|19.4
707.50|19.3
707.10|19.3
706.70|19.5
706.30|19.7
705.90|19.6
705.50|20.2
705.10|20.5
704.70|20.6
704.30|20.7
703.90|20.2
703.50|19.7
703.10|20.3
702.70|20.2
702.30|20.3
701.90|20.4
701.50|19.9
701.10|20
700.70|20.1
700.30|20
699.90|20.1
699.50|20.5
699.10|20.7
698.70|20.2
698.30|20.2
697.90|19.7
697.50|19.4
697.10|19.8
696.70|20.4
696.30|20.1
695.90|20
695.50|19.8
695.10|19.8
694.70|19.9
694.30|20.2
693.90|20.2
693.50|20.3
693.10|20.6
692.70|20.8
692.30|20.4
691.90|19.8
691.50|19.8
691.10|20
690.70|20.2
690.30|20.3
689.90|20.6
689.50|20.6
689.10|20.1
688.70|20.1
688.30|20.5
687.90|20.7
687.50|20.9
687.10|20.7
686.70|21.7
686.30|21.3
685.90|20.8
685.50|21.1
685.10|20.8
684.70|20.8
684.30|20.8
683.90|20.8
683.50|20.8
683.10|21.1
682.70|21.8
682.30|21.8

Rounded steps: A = 3.00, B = 2.96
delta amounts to 1.02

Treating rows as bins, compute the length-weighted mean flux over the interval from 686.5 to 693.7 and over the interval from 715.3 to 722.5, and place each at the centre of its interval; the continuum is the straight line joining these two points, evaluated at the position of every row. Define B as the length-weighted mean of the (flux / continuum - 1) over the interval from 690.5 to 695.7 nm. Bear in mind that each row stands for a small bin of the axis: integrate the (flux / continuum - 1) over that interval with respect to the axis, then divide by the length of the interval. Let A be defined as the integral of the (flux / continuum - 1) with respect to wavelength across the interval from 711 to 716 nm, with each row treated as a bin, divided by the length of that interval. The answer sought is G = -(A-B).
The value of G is 0.017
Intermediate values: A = -0.028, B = -0.011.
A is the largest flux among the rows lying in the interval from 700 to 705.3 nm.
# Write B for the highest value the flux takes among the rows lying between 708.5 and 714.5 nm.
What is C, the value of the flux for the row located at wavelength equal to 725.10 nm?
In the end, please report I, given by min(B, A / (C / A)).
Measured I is 19.8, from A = 20.7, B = 19.8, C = 20.4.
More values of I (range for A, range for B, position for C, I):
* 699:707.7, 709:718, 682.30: 19.7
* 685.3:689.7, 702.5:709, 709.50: 20.7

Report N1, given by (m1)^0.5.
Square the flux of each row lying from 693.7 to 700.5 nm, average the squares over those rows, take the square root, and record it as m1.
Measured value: 4.48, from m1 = 20.1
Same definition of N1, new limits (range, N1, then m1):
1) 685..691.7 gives 4.54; 20.6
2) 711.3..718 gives 4.40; 19.4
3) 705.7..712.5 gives 4.38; 19.2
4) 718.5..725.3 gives 4.44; 19.7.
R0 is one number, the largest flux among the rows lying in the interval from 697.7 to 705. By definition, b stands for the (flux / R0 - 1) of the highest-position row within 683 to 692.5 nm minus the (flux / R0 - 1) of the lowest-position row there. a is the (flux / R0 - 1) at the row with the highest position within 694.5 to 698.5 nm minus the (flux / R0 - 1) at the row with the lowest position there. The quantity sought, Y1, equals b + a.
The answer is -0.019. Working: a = 0.014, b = -0.034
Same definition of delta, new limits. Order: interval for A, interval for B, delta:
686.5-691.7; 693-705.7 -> 1.01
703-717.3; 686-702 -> 0.99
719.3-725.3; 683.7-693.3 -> 0.99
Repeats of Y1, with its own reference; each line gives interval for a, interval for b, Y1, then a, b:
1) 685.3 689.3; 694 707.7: -0.092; -0.048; -0.043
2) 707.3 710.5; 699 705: -0.019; -0.014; -0.005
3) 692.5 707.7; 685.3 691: -0.116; -0.072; -0.043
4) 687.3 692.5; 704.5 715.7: -0.106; -0.024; -0.082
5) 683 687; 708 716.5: 0.019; 0.029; -0.010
